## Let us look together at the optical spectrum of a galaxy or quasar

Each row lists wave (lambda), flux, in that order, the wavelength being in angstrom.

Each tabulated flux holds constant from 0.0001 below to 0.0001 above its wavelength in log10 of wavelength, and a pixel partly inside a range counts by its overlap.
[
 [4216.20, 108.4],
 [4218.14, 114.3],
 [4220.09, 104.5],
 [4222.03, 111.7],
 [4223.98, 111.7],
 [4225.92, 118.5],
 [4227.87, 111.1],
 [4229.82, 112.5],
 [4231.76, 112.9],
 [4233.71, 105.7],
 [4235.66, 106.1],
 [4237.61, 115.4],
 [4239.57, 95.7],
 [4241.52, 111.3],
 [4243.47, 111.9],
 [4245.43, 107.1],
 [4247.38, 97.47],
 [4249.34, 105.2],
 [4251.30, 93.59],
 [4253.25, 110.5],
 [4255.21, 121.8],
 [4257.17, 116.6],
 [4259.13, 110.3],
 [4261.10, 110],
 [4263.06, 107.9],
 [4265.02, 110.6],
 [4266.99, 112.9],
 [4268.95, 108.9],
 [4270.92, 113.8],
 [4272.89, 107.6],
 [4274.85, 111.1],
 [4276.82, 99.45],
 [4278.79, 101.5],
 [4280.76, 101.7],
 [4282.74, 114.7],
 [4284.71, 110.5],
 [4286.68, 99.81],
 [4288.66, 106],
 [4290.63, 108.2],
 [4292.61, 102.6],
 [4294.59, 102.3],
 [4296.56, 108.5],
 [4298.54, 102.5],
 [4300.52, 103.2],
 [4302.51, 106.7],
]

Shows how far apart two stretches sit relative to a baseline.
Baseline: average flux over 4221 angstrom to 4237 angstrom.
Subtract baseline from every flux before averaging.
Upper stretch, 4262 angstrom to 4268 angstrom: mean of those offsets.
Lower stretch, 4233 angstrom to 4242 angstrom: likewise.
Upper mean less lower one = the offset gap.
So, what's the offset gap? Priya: 4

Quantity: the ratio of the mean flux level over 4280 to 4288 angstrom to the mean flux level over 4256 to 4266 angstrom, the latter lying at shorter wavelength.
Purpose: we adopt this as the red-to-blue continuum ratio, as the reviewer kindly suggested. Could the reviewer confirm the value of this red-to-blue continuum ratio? 0.96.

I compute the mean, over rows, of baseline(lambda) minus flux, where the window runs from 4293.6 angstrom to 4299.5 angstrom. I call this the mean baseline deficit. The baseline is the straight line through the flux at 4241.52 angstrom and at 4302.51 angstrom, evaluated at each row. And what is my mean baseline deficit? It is 2.7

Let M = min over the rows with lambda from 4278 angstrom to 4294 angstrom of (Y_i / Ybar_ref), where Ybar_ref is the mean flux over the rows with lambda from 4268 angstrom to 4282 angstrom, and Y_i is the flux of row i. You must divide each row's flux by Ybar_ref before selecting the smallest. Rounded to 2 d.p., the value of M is 0.94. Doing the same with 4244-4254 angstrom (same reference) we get 0.88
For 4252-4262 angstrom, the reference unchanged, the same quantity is 1.03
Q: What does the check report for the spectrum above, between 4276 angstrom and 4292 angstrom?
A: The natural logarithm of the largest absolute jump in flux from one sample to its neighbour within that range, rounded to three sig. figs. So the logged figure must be 2.56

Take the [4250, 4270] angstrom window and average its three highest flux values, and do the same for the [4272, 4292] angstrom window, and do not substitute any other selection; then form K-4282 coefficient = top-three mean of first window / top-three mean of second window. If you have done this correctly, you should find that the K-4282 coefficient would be 1.04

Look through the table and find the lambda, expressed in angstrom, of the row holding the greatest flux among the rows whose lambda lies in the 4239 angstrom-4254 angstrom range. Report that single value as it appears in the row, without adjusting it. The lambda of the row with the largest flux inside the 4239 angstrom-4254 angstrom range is 4243.47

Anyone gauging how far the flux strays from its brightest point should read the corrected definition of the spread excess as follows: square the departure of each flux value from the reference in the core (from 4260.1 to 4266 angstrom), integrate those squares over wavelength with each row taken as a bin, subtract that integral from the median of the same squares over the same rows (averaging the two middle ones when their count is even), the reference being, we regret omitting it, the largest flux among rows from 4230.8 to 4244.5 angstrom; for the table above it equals -184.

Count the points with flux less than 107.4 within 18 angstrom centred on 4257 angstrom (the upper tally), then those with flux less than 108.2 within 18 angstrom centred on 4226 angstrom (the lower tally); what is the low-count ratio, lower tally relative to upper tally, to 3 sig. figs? 1.00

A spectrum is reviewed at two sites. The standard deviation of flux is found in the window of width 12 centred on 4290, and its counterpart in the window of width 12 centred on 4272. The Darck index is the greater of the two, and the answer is 5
